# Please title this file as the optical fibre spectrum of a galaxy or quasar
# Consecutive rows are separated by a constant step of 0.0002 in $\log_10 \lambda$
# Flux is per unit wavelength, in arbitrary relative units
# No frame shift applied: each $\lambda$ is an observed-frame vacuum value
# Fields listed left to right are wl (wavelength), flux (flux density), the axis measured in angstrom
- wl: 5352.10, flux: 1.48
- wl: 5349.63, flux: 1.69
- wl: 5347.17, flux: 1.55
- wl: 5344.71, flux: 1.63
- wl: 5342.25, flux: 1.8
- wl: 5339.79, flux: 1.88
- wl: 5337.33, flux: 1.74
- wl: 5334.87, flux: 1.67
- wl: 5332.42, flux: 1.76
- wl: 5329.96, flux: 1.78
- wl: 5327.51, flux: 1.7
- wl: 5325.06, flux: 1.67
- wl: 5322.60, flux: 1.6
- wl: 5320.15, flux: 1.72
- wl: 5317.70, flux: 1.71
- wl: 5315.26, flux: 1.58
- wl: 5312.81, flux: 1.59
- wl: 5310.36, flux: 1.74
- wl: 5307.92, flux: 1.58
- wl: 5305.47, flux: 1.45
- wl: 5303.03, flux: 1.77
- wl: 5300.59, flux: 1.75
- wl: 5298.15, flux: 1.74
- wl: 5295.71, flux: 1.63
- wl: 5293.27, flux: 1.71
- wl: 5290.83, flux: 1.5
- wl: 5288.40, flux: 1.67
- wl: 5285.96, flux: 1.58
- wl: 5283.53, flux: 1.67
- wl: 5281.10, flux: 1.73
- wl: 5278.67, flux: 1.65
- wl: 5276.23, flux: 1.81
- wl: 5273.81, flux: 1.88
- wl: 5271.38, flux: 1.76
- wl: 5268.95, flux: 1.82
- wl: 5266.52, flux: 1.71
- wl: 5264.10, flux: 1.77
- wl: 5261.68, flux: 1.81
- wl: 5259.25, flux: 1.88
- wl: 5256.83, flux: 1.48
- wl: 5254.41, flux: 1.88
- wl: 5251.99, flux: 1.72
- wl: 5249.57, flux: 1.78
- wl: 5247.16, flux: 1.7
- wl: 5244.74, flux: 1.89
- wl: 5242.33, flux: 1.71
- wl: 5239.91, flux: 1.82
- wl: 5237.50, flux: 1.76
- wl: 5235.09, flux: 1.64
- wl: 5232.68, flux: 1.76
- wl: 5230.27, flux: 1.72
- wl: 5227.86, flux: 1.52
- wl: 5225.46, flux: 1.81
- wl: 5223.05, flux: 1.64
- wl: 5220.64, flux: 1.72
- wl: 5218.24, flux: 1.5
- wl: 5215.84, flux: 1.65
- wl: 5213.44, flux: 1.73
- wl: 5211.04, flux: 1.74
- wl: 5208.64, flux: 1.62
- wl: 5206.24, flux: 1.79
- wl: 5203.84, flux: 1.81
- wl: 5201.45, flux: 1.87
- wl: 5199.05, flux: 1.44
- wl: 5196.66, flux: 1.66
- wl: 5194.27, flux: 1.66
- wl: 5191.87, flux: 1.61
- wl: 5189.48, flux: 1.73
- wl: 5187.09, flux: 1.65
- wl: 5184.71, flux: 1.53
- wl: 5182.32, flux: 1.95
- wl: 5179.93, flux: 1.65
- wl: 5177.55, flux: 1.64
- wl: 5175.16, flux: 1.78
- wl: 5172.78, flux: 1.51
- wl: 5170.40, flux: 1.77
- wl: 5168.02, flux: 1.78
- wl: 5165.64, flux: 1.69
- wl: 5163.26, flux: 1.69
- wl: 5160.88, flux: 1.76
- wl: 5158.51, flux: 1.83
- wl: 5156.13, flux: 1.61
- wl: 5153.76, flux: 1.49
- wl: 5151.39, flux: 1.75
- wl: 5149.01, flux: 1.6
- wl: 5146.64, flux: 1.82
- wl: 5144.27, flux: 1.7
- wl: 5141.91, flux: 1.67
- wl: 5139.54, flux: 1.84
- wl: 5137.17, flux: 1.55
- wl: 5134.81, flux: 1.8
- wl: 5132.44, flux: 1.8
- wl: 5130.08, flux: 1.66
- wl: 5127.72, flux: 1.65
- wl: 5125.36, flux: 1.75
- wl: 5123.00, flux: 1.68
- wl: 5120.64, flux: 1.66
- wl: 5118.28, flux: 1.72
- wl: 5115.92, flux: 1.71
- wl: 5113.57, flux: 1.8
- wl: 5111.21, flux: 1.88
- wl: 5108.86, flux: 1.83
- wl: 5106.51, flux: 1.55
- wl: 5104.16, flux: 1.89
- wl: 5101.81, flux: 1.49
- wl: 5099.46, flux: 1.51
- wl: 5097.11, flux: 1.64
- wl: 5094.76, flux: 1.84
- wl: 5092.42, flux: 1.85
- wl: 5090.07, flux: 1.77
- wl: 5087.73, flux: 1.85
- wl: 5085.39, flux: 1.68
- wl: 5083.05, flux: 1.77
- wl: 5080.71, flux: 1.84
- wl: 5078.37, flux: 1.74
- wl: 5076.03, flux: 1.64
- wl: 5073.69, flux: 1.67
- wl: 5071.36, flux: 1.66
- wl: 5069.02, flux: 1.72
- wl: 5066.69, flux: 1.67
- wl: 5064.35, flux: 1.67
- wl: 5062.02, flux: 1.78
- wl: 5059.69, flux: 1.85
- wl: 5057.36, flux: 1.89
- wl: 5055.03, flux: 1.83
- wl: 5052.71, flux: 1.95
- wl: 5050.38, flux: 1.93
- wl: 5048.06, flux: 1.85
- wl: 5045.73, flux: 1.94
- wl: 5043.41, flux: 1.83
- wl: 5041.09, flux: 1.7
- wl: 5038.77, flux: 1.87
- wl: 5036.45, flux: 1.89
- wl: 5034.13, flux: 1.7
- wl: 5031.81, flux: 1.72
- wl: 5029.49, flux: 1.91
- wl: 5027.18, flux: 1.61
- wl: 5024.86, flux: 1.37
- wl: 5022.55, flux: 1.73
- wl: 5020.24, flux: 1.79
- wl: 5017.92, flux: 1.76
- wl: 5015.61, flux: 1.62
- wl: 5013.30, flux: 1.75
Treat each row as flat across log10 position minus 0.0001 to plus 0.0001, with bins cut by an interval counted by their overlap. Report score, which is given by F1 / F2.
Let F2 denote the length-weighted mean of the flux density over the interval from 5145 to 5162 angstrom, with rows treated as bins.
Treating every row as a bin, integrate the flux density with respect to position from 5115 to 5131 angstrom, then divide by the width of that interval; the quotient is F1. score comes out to 1.00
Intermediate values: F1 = 1.69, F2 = 1.694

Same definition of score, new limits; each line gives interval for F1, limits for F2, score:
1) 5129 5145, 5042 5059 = 0.91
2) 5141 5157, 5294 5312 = 1.00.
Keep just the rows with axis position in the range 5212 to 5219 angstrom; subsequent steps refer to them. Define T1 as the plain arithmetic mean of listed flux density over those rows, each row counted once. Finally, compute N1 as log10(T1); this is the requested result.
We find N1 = 0.211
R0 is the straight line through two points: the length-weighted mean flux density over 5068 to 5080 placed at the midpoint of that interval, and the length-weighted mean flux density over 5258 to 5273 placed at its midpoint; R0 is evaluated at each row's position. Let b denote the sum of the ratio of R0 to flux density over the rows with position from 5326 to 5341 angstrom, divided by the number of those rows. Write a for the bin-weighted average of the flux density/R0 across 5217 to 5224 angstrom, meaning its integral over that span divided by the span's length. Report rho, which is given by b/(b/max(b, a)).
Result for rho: 1.04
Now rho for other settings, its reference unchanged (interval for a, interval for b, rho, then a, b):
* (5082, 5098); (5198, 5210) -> 1.04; 1.04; 1.04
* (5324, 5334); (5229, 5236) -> 1.04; 0.95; 1.04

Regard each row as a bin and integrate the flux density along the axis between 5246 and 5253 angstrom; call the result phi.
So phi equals 12.1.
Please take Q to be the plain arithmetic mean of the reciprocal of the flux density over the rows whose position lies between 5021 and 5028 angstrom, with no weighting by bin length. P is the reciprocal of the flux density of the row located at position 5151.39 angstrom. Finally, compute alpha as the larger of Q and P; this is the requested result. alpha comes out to 0.643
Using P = 0.57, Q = 0.643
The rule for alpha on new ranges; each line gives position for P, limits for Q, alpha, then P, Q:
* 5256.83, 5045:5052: 0.676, 0.68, 0.525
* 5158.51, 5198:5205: 0.594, 0.55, 0.594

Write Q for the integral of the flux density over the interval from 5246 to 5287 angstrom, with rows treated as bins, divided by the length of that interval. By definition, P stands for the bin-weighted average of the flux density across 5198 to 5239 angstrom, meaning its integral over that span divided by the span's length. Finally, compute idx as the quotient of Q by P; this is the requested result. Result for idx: 1.03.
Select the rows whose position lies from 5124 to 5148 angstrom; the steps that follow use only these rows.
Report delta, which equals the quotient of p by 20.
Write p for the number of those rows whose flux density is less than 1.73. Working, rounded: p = 5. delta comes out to 0.250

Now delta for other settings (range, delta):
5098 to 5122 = 0.300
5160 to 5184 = 0.250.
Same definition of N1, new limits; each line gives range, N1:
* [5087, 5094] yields 0.261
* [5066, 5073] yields 0.226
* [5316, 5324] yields 0.224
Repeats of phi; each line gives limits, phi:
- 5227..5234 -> 11.7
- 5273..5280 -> 12.4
